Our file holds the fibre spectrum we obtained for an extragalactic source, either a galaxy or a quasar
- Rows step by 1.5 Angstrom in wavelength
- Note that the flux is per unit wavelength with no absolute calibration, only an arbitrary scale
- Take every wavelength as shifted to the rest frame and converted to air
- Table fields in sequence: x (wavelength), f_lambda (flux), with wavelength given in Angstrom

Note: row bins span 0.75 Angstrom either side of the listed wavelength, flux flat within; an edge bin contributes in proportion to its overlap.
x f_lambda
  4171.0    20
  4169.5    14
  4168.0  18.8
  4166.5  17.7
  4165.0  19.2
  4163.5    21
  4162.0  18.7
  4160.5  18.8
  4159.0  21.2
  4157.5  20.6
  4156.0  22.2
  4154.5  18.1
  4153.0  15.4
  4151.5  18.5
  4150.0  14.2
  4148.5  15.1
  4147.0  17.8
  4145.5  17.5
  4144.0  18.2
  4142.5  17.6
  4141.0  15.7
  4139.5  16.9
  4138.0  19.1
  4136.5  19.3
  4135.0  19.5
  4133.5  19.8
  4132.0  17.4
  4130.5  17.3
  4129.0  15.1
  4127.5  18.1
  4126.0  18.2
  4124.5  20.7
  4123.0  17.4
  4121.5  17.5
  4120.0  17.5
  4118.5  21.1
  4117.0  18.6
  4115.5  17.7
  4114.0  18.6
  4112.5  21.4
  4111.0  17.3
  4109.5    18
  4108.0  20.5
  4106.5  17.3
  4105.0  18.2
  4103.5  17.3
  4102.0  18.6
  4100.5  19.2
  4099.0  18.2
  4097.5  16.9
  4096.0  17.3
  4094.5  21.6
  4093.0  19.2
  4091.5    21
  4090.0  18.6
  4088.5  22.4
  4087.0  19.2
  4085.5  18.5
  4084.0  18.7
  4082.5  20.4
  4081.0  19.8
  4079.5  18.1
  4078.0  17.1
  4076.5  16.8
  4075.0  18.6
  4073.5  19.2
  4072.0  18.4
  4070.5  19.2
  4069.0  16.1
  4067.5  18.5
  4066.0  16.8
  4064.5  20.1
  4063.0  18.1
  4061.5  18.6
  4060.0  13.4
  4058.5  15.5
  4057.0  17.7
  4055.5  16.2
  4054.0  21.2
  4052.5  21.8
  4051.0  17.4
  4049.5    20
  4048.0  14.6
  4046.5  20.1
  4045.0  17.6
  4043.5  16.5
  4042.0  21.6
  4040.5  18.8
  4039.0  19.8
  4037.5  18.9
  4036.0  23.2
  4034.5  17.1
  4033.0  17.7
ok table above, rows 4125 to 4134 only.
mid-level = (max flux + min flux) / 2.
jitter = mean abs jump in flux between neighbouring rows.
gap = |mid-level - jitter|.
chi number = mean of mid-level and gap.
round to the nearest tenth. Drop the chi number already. 16.7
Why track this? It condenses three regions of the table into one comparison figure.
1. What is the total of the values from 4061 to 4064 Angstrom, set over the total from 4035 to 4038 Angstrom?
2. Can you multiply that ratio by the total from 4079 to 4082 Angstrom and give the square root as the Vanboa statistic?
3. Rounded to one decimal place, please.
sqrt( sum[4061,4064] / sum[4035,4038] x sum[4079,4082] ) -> 5.7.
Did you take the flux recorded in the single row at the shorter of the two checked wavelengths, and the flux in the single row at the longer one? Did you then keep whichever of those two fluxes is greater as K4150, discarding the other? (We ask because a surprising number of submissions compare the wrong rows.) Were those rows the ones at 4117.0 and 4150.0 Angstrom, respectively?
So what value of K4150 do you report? 18.6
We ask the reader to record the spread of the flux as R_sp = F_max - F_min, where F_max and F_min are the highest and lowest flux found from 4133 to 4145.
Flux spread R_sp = 4.1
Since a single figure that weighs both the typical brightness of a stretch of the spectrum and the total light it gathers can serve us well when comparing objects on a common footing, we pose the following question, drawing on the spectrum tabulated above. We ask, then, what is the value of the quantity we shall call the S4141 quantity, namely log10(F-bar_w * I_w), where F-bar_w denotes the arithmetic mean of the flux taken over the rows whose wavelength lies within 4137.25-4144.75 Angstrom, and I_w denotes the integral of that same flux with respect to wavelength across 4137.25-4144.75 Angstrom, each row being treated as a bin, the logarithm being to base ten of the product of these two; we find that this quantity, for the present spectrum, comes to 3.36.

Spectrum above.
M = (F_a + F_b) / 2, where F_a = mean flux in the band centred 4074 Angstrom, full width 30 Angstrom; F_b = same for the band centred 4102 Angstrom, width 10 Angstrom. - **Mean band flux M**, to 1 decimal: 18.2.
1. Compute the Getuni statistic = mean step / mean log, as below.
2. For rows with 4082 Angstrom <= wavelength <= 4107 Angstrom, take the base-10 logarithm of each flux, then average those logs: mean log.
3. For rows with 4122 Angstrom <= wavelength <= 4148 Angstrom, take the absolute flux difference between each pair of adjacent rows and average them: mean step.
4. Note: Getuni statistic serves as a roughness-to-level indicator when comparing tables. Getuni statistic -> 1.04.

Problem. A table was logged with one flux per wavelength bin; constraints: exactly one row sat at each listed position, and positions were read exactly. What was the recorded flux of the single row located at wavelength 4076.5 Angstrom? 16.8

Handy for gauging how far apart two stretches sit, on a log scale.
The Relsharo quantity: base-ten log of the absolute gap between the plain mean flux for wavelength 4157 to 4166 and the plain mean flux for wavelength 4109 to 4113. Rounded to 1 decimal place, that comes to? 0.0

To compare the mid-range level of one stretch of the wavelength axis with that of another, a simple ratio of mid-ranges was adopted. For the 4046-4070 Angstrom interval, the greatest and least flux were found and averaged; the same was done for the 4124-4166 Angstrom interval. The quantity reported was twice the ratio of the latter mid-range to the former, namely 2.07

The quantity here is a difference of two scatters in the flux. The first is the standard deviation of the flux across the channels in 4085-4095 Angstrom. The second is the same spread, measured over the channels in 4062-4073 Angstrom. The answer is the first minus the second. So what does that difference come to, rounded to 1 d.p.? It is 0.2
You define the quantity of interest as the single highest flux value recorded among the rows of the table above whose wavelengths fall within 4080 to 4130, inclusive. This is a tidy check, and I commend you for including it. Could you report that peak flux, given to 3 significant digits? 22.4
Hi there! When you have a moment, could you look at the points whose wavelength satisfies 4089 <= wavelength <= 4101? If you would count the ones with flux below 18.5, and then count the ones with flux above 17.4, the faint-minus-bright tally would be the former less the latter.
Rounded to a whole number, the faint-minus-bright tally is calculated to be -3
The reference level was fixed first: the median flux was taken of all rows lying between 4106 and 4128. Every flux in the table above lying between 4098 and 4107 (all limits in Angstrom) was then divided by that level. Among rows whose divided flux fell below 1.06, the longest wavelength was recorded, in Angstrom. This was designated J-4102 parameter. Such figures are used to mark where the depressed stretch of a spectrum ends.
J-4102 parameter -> 4106.5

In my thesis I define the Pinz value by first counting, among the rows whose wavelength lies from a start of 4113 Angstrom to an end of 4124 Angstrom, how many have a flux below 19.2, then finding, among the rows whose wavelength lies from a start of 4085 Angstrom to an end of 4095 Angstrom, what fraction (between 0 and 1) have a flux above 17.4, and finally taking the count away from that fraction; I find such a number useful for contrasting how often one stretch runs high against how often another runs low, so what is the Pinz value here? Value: -5.0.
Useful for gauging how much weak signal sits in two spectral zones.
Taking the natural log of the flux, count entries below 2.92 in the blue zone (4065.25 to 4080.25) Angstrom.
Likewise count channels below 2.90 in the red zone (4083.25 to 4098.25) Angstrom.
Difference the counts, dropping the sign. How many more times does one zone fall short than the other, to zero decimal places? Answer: 5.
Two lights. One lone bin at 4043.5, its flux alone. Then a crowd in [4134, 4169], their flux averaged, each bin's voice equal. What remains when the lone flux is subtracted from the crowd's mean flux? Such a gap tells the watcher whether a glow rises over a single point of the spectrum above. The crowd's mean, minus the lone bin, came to 1.8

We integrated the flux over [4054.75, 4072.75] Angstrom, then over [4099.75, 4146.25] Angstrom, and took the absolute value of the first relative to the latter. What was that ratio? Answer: 0.4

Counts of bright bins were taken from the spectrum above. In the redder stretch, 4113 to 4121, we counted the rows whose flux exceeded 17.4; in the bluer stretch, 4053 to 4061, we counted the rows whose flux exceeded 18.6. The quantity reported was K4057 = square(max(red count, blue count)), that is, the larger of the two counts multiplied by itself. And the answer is 25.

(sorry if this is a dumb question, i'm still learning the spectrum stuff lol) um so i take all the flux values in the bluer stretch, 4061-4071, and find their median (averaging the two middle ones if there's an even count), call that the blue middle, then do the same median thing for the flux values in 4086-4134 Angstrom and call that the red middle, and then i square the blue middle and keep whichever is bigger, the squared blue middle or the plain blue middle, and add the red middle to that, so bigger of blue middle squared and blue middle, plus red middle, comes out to 360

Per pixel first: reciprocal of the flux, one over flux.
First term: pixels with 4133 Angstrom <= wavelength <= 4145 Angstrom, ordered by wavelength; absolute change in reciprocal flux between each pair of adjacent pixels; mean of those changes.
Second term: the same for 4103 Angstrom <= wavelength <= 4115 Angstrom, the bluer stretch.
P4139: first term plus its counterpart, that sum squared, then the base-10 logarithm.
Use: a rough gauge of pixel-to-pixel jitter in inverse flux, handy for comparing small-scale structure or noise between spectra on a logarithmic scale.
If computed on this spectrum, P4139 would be -4.1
